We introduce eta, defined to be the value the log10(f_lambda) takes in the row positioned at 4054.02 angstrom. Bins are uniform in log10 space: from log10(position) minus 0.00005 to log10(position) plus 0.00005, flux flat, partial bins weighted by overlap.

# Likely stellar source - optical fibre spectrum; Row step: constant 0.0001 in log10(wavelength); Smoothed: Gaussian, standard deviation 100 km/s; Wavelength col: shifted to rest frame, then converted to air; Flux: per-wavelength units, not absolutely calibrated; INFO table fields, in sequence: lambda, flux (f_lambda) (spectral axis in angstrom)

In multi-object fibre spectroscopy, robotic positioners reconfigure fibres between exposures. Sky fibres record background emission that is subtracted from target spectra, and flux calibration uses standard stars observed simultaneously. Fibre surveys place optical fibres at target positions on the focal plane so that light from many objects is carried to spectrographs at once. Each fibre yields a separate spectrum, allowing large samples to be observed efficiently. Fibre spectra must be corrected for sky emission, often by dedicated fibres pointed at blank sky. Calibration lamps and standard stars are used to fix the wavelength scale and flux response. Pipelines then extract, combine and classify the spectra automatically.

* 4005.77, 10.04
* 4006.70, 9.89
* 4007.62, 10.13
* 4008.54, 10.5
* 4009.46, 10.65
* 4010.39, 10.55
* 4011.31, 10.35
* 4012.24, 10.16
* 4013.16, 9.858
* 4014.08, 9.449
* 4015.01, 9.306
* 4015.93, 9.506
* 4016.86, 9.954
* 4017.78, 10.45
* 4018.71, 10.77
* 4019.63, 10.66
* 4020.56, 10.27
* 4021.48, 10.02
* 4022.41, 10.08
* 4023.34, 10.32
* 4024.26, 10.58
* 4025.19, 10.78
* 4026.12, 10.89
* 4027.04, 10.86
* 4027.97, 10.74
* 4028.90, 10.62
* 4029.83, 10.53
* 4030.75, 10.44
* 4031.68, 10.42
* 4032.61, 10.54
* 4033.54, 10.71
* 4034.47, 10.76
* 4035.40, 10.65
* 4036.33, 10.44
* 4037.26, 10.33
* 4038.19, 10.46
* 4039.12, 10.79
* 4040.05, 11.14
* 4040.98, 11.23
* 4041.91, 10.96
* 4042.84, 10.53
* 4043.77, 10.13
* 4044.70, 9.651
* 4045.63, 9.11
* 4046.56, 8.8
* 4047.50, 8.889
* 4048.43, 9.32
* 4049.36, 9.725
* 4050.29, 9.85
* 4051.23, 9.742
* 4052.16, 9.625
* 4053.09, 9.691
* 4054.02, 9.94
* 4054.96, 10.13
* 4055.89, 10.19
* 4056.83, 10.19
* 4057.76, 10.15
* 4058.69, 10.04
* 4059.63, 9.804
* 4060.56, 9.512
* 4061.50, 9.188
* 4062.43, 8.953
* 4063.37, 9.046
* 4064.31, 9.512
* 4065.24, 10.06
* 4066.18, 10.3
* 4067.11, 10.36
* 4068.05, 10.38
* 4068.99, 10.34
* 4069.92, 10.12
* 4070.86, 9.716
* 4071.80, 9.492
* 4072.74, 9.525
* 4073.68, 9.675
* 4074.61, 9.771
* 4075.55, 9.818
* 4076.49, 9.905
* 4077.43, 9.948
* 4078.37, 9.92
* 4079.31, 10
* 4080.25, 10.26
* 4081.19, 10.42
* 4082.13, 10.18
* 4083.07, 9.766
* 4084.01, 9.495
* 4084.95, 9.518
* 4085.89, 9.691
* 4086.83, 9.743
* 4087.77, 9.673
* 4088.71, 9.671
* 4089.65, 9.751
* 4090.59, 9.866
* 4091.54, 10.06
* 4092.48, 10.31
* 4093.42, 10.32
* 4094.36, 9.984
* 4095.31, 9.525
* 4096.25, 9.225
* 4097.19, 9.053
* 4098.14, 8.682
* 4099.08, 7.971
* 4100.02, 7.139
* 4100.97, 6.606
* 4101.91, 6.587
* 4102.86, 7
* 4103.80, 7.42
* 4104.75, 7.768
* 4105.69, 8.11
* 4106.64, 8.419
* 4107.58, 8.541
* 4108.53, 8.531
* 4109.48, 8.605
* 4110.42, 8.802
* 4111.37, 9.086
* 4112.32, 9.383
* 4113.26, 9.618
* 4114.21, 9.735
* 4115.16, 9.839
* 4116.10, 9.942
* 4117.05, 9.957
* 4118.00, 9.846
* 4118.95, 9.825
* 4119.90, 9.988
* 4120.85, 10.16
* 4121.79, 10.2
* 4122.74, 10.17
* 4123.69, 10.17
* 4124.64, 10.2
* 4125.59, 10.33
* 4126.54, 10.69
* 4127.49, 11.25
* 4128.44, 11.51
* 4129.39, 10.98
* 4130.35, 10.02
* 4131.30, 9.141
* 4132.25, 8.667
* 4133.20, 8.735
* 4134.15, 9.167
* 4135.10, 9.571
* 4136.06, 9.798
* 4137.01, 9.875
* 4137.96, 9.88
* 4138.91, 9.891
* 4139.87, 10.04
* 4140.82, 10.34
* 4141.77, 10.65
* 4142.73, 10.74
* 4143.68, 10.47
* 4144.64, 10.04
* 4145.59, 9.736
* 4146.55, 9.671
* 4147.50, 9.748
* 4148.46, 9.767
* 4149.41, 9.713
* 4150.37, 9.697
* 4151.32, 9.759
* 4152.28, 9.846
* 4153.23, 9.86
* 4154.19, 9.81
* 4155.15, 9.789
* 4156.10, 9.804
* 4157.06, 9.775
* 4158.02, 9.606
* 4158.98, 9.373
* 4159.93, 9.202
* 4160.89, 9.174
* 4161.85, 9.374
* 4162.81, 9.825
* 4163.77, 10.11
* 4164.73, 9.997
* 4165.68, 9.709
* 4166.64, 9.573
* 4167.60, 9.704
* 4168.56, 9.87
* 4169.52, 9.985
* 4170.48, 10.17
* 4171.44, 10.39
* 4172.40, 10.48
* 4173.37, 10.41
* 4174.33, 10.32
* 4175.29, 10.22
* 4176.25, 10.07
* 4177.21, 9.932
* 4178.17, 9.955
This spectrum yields 1.00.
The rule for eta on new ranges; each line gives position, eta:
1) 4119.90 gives 1.00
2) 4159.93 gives 0.96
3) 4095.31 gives 0.98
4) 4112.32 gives 0.97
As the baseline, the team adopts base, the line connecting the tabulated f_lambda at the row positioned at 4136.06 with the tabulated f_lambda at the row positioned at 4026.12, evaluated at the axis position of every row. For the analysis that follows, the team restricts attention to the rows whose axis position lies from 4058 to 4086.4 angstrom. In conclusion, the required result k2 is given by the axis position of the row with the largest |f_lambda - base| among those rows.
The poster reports 4062.43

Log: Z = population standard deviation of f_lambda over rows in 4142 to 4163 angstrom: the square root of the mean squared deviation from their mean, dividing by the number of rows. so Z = 0.34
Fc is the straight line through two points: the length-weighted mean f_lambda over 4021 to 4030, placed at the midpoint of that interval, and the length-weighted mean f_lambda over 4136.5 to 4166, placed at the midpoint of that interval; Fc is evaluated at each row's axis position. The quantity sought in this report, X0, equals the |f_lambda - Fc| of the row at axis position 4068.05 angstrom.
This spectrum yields 0.1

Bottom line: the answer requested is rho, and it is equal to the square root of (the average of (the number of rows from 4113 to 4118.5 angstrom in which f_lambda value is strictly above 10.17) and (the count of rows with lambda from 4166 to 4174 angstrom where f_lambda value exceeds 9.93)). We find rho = 1.58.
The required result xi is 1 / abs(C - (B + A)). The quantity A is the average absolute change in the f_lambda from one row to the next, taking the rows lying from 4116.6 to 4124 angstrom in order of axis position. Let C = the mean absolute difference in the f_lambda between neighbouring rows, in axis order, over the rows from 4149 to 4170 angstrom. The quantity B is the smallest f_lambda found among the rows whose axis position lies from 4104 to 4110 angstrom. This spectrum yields 0.130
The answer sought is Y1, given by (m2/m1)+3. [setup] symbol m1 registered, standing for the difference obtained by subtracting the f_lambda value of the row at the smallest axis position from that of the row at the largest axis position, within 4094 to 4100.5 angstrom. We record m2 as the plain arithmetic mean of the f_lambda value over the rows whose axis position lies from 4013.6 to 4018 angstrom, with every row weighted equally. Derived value 0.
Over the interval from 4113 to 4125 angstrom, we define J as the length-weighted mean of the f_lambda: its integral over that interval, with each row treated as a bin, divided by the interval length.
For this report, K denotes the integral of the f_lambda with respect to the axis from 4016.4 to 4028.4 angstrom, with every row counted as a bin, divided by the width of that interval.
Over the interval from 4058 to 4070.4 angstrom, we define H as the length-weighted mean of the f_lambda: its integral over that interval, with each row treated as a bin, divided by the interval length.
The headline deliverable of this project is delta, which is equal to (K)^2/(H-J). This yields -715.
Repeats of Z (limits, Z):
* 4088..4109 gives 1.18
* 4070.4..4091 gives 0.24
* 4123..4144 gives 0.73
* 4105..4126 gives 0.69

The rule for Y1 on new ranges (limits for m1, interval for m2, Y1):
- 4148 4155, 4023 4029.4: 251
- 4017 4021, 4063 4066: -50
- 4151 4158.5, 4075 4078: -62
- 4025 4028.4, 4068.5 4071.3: -248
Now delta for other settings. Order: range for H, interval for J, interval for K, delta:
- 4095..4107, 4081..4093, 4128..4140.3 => -50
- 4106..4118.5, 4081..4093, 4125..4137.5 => -163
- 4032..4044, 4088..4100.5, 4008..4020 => 78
